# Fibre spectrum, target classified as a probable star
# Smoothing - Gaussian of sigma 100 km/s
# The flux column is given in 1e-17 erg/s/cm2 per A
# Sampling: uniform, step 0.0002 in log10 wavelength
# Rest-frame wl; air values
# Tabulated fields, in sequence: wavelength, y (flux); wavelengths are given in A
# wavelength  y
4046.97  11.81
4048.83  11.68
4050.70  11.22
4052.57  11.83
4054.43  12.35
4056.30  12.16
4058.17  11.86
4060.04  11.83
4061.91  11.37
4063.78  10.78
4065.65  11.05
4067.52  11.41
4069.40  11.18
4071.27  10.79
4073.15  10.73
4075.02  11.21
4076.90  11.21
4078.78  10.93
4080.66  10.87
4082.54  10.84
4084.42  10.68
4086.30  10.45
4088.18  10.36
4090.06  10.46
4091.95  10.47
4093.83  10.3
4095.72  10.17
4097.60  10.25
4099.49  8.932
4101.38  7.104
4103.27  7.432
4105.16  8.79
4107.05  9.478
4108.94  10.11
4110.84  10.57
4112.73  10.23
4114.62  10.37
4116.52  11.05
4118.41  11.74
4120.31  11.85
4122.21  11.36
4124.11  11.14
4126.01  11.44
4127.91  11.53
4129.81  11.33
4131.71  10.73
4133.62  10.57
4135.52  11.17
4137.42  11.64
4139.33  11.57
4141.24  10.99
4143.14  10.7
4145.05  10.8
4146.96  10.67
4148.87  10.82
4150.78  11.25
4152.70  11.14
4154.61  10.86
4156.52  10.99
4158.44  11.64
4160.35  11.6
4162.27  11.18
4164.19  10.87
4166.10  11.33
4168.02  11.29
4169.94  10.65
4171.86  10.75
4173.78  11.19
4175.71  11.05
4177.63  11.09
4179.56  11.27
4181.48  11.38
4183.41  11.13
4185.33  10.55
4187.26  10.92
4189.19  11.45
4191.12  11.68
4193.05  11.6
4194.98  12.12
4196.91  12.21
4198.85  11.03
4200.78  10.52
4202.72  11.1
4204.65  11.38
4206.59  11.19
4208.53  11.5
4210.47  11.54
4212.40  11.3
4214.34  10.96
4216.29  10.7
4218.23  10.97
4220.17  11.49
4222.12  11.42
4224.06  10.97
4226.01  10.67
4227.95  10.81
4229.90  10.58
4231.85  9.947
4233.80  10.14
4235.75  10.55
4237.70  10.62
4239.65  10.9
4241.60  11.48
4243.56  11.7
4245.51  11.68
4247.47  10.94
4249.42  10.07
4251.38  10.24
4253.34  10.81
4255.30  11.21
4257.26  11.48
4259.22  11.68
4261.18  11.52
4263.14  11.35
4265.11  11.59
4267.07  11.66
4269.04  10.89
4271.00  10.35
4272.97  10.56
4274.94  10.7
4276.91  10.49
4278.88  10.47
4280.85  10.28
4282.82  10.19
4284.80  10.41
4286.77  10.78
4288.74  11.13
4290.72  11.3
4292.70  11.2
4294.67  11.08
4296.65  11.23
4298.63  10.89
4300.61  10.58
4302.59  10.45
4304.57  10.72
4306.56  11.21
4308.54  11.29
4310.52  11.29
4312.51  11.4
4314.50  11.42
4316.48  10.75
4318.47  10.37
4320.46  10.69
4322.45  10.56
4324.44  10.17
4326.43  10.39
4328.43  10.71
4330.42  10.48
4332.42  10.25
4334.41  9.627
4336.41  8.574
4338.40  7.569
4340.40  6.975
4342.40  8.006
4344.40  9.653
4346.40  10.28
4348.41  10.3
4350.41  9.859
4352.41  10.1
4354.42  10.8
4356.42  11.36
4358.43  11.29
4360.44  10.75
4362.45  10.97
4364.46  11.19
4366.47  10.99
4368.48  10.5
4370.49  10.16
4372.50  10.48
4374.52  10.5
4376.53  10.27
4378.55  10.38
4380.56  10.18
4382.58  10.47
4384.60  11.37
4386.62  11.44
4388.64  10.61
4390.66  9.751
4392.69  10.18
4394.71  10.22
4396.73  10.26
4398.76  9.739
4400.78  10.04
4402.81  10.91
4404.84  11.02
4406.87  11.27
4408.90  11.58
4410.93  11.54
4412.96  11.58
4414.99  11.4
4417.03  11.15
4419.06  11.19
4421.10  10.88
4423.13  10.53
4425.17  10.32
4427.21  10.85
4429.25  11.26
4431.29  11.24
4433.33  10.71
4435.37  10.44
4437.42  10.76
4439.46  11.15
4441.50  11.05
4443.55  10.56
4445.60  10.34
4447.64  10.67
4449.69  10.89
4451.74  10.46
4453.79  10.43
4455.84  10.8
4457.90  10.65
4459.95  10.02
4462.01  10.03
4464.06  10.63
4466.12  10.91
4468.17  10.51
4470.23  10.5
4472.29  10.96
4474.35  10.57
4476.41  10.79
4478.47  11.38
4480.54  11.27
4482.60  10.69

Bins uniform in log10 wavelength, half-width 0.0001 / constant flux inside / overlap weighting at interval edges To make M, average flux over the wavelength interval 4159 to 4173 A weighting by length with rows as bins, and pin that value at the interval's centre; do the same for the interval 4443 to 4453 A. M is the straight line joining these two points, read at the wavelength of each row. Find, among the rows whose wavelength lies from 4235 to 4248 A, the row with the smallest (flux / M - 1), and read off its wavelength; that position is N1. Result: 4235.75 A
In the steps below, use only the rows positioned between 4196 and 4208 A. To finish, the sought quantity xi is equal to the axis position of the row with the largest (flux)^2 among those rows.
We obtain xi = 4196.91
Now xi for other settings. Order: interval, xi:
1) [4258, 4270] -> 4259.22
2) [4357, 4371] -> 4358.43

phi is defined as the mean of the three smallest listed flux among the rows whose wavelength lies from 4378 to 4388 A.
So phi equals 10.3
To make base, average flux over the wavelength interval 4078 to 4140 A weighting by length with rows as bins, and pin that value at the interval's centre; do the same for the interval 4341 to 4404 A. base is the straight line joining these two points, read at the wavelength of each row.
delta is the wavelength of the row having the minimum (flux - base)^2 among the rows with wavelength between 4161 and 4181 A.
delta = 4169.94 A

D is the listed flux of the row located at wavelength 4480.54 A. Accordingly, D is 11.27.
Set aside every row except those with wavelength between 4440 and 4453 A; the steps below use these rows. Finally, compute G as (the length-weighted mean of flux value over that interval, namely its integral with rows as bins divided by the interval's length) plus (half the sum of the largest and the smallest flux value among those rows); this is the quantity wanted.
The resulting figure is 21.4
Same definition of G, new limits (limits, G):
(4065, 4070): 22.4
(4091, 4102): 18.4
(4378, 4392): 21.2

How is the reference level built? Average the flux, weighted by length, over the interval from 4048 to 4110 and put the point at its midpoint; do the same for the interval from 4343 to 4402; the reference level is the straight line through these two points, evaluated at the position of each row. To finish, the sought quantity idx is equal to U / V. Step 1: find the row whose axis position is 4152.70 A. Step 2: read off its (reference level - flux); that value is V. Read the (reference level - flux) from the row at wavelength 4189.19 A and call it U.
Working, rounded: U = -0.9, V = -0.6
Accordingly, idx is 1.6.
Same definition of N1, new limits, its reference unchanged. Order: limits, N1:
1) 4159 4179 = 4169.94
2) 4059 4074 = 4073.15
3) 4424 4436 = 4425.17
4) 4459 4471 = 4459.95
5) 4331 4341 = 4340.40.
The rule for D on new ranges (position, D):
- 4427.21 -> 10.85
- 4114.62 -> 10.37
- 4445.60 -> 10.34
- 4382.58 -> 10.47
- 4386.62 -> 11.44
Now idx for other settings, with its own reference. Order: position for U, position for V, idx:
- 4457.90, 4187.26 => 0.6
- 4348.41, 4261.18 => -0.2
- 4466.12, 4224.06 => 1.1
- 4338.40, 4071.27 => -16.3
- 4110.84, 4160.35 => 0.0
